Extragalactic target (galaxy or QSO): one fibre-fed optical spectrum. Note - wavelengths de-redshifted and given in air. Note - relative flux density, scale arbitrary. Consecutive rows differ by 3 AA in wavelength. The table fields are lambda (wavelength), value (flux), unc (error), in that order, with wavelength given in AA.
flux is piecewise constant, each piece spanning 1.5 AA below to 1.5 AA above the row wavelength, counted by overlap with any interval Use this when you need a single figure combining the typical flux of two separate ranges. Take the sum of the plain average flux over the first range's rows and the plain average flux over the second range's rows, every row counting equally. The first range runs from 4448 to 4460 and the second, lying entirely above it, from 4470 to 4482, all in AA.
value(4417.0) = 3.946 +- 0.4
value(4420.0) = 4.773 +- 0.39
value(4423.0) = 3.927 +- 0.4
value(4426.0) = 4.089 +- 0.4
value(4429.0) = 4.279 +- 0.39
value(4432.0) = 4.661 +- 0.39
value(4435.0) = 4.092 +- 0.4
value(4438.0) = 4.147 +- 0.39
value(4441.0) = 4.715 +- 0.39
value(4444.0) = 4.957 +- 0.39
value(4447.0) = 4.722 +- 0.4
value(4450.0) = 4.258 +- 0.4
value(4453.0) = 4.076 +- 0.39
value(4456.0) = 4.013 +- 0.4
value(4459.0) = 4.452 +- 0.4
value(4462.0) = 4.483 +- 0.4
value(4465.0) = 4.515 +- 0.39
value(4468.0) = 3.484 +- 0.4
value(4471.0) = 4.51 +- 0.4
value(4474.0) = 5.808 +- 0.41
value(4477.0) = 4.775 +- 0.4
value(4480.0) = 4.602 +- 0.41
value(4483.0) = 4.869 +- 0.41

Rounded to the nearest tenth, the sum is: 9.1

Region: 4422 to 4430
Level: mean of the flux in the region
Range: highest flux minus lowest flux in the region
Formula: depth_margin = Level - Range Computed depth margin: 3.75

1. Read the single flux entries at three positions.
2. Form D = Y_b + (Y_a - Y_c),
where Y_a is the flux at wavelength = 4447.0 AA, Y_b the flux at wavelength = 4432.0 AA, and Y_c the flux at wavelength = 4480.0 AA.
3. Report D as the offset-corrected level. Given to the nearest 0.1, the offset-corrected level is 4.8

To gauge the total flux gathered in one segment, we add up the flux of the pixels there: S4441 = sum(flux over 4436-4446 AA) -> 14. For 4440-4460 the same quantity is 31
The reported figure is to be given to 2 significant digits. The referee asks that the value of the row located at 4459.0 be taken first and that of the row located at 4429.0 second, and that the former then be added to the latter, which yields 8.7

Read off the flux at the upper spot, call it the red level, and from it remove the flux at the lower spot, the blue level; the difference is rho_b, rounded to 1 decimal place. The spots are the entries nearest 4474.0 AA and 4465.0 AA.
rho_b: 1.3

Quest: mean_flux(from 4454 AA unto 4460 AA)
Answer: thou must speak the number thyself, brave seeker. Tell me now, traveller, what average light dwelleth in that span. 4.2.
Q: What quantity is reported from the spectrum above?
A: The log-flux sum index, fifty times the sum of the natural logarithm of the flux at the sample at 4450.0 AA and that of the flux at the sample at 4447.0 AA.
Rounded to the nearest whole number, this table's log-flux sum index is 150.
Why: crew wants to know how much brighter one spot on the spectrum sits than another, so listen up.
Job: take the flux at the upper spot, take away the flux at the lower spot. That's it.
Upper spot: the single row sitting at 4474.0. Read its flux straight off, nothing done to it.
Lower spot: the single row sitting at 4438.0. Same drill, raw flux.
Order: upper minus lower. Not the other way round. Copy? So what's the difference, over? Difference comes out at 1.7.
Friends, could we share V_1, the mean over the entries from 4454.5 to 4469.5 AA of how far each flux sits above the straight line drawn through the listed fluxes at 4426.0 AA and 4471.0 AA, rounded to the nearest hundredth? -0.24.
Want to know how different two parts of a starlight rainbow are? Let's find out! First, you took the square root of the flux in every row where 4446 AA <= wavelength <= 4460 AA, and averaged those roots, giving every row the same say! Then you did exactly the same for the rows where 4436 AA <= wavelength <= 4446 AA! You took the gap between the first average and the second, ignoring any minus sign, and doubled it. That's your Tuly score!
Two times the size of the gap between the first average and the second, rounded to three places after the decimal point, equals 0.142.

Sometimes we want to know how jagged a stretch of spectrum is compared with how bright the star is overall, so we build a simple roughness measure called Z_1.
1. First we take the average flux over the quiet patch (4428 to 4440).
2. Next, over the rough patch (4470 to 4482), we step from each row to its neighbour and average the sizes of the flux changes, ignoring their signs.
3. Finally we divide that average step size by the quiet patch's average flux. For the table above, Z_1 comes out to 0.19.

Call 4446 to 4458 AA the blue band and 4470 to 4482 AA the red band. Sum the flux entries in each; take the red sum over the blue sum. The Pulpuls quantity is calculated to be 1.15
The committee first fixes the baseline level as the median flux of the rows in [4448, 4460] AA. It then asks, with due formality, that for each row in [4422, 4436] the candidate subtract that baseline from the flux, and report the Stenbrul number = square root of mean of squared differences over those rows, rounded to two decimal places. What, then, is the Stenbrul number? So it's 0.26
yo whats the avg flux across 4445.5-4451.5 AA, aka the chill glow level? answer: 4.49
